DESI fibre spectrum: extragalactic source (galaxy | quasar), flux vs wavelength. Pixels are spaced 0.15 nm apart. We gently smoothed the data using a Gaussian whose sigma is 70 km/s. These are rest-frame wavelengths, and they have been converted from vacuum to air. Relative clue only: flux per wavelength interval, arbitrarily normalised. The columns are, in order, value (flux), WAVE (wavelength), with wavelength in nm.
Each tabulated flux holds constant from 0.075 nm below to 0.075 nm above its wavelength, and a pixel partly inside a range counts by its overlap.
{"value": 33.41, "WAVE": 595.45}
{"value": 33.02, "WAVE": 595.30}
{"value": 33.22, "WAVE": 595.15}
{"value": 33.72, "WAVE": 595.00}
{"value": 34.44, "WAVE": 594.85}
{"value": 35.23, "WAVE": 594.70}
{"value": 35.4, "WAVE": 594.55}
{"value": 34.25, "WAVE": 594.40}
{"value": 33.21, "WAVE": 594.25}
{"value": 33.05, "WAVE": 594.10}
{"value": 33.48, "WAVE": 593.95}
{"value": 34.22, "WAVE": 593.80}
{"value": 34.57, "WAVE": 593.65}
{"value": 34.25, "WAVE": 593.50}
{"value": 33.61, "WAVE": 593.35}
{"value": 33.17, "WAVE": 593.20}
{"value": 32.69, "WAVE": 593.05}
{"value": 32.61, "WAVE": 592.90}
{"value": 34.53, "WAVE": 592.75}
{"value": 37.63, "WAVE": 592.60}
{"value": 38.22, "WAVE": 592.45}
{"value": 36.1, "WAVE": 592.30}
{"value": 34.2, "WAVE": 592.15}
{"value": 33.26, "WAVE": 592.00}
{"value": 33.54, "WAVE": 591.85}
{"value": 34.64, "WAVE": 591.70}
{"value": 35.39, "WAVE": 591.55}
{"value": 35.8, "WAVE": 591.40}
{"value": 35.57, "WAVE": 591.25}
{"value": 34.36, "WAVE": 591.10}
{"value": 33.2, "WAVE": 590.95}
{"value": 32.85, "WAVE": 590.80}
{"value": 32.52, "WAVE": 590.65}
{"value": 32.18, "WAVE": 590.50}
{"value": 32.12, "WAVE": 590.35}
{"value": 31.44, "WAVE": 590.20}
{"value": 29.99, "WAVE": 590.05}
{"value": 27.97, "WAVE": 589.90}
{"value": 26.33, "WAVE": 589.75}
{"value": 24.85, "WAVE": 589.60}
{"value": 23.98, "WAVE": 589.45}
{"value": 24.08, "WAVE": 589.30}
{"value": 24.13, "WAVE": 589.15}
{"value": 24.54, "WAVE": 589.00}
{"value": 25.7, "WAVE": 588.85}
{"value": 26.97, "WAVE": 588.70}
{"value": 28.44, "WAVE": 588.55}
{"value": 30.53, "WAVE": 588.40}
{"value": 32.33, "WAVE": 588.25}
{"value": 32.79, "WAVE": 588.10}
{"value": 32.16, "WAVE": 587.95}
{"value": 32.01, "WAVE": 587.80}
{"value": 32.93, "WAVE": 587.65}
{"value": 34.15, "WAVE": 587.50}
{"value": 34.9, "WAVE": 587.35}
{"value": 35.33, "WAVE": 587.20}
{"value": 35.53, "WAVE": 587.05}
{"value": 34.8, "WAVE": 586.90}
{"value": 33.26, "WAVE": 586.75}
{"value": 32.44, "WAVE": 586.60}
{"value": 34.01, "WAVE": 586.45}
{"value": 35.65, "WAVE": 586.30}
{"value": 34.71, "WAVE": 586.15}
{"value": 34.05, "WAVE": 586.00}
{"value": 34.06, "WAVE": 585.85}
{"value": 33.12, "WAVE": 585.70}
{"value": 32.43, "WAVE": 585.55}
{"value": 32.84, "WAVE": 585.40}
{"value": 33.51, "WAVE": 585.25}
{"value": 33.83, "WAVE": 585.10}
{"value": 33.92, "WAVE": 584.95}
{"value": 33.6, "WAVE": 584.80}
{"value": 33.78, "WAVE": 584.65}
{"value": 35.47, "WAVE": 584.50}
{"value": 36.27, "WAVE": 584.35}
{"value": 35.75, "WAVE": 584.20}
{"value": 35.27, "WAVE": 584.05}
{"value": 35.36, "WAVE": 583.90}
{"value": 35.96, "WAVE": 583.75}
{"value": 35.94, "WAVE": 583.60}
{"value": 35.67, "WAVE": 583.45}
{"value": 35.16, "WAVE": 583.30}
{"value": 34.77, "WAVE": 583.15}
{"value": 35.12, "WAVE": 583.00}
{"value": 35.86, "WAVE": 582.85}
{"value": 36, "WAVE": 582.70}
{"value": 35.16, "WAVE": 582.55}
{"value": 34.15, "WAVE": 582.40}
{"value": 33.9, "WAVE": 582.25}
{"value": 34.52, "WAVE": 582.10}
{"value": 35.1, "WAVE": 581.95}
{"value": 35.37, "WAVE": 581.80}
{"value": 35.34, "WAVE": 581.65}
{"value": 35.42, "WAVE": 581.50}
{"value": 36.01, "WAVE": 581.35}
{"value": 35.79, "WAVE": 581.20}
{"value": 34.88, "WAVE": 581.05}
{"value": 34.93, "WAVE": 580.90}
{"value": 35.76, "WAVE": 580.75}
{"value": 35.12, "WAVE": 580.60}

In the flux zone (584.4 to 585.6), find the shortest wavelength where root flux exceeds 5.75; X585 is 584.50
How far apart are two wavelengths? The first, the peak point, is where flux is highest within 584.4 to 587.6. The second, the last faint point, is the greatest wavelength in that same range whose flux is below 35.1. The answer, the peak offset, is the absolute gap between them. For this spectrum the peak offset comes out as 1.20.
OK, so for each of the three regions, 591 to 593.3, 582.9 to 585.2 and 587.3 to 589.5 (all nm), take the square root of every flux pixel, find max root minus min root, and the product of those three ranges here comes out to 0.11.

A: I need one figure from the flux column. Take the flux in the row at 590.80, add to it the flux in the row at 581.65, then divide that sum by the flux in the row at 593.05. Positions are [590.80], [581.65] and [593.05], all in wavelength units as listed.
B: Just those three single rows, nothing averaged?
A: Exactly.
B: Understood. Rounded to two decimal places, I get 2.09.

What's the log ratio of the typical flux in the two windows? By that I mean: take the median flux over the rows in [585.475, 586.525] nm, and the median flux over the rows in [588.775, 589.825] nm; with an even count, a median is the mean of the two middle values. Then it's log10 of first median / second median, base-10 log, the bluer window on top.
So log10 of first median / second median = 0.14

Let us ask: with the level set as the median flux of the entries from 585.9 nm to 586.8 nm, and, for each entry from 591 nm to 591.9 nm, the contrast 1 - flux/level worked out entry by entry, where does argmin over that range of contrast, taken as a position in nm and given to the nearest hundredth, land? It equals 591.40 nm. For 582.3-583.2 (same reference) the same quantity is 582.70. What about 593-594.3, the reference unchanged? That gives 593.65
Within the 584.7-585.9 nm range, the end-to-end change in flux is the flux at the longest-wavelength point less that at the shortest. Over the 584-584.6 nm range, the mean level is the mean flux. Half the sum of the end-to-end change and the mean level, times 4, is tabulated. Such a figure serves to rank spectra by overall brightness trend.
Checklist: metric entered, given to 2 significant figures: 72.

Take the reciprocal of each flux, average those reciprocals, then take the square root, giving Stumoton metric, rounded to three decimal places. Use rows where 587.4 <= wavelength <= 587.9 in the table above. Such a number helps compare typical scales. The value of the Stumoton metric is 0.174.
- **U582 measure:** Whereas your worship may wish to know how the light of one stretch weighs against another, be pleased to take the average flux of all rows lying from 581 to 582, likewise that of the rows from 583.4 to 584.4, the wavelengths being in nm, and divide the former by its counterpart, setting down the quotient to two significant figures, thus 0.99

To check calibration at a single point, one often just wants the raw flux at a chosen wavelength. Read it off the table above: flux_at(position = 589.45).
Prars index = 23.98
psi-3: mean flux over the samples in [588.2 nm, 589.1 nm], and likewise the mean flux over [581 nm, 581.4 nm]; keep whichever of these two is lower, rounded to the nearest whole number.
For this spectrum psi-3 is 28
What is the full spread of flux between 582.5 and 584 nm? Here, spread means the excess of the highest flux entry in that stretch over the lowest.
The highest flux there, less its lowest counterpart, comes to 1.2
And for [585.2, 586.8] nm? 3.2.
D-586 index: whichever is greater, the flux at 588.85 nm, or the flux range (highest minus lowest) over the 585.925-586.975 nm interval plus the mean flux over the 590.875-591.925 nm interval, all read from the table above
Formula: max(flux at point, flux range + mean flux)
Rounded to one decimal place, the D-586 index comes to 37.9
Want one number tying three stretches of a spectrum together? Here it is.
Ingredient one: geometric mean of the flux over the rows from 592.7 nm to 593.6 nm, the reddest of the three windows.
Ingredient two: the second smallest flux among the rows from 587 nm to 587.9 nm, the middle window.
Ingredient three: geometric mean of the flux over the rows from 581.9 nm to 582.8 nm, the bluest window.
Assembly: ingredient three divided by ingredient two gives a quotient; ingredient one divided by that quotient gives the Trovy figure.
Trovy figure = 32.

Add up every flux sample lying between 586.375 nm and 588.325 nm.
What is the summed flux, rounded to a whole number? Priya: 437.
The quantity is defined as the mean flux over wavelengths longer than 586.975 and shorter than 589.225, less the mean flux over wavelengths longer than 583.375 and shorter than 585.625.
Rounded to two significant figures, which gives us -3.8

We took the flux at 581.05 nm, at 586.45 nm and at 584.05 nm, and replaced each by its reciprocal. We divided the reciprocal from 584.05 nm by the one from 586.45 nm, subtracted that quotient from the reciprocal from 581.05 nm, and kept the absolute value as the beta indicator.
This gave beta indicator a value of 0.94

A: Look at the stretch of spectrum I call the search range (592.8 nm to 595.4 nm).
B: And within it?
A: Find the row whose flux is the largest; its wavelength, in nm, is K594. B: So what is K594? 594.55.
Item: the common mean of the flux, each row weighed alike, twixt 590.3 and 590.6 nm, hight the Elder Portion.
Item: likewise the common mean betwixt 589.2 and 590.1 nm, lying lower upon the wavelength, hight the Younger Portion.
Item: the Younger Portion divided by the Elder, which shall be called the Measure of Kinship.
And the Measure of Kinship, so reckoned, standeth 0.81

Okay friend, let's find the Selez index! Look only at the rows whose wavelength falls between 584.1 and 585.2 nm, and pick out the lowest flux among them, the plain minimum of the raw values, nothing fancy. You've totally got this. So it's 33.6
